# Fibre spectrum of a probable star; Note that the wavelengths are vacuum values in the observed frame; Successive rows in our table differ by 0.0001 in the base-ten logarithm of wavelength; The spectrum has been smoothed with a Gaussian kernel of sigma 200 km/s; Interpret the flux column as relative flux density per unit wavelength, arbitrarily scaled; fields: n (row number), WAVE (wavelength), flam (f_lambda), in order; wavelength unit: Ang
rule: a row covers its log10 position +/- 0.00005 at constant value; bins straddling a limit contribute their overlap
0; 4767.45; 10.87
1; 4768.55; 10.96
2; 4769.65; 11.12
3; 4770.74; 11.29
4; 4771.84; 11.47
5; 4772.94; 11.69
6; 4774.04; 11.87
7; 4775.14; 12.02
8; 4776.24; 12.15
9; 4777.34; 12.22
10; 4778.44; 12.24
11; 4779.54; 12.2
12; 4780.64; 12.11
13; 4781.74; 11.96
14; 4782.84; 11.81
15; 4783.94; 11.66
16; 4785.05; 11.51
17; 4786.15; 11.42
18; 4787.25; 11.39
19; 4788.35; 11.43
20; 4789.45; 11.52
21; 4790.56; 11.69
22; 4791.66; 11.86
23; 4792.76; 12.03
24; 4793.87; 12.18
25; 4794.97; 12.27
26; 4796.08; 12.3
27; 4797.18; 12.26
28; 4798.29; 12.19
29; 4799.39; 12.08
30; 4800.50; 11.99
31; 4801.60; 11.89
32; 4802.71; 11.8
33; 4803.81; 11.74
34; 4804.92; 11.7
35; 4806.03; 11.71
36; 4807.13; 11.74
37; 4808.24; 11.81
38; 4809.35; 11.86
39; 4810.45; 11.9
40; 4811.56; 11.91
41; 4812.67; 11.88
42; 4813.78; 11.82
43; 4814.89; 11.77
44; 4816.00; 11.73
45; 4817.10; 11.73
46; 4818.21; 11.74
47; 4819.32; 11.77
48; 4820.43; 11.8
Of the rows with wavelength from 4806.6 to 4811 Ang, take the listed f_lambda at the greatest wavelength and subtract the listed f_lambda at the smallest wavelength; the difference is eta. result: 0.2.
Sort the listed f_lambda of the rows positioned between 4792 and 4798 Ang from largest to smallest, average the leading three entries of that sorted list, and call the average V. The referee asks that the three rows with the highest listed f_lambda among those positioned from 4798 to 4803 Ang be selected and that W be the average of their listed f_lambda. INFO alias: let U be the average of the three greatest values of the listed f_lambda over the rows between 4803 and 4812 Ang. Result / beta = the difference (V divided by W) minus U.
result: -10.9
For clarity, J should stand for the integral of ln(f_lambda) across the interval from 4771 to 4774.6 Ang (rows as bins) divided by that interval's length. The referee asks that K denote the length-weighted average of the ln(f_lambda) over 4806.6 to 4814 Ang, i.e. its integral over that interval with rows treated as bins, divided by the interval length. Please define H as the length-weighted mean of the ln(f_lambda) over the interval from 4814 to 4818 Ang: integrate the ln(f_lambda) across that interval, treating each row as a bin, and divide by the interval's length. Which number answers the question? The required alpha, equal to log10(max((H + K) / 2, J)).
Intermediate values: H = 2.47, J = 2.45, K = 2.47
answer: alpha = 0.393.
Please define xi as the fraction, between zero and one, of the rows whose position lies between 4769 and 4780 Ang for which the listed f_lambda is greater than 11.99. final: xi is 0.50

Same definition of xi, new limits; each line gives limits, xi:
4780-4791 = 0.10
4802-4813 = 0.00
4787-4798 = 0.50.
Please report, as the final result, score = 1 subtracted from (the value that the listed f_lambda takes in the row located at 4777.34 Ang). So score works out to 11.2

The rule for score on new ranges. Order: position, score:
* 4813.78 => 10.8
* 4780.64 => 11.1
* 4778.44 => 11.2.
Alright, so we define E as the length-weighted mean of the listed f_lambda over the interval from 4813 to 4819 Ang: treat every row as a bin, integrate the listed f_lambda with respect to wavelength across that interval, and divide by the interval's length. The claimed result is 11.77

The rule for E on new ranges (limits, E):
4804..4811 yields 11.79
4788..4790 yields 11.49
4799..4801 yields 12.00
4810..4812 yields 11.89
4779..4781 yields 12.16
